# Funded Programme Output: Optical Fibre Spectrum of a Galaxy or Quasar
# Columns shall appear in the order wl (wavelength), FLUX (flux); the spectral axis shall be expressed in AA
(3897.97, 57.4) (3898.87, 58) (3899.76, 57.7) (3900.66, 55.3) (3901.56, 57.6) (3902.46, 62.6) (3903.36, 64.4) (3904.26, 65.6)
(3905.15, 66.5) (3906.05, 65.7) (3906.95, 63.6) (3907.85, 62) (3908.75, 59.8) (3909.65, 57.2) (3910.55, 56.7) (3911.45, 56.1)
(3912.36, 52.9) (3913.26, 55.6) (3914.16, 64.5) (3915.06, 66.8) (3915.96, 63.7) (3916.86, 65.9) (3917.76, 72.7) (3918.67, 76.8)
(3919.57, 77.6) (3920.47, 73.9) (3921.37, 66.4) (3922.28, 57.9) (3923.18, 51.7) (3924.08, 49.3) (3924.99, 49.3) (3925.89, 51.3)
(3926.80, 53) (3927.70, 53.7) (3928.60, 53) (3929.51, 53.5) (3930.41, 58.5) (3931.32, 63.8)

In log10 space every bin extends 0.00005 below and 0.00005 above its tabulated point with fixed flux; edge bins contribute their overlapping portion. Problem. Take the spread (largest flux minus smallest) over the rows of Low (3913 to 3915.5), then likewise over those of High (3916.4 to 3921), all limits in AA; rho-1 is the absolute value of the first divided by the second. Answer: 1.0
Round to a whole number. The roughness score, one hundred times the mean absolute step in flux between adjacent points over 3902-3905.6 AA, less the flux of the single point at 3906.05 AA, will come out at 64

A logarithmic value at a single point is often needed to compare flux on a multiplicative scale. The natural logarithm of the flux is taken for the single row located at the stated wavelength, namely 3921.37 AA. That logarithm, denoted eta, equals 4.20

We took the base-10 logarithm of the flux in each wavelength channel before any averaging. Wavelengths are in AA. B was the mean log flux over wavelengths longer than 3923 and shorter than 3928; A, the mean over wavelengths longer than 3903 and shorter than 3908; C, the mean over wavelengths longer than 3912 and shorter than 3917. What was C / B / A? 0.58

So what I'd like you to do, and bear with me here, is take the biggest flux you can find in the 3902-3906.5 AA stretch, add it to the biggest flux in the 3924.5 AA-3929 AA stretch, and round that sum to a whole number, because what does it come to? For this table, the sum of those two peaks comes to 120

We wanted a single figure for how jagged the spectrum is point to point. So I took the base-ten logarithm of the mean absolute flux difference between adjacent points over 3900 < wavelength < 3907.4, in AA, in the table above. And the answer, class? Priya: 0.30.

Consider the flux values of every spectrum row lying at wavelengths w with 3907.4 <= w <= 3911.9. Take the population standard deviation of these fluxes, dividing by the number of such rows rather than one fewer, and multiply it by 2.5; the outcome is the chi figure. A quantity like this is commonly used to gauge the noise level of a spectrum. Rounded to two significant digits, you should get 5.5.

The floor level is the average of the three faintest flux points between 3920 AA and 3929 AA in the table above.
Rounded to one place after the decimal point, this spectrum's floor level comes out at 50.0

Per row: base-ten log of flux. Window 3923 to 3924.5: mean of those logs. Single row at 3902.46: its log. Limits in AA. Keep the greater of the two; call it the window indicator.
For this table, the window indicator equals 1.80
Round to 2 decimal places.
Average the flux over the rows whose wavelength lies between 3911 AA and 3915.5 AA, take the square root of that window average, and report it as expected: 7.69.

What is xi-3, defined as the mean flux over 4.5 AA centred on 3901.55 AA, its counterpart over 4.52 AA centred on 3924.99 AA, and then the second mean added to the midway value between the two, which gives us 106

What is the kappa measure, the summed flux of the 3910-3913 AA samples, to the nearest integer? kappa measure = 166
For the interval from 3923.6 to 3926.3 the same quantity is 150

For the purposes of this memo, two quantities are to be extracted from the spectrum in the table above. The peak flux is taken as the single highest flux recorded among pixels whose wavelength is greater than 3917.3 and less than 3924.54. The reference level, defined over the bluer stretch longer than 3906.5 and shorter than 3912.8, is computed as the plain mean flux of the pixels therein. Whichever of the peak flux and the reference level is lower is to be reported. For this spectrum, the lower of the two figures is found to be 58.3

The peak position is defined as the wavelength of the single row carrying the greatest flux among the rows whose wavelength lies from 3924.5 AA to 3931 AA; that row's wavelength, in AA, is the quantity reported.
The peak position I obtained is 3930.41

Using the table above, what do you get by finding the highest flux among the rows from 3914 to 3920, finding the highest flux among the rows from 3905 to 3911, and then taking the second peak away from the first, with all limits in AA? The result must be 11.1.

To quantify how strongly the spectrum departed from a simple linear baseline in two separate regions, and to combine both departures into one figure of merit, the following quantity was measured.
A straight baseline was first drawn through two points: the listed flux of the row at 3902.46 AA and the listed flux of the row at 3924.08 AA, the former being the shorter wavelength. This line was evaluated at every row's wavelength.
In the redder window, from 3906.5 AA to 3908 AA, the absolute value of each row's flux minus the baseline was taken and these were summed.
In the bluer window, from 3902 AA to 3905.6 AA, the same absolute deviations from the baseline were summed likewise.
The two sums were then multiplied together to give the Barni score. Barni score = 78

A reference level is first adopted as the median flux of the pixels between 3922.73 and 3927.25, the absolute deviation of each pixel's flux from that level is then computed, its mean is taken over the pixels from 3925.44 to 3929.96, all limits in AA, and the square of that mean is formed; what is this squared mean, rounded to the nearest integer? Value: 3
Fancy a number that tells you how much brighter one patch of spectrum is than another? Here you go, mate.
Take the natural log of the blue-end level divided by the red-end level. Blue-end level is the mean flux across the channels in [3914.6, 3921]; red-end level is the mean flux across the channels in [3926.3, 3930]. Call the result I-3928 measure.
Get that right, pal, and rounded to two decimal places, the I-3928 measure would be 0.29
